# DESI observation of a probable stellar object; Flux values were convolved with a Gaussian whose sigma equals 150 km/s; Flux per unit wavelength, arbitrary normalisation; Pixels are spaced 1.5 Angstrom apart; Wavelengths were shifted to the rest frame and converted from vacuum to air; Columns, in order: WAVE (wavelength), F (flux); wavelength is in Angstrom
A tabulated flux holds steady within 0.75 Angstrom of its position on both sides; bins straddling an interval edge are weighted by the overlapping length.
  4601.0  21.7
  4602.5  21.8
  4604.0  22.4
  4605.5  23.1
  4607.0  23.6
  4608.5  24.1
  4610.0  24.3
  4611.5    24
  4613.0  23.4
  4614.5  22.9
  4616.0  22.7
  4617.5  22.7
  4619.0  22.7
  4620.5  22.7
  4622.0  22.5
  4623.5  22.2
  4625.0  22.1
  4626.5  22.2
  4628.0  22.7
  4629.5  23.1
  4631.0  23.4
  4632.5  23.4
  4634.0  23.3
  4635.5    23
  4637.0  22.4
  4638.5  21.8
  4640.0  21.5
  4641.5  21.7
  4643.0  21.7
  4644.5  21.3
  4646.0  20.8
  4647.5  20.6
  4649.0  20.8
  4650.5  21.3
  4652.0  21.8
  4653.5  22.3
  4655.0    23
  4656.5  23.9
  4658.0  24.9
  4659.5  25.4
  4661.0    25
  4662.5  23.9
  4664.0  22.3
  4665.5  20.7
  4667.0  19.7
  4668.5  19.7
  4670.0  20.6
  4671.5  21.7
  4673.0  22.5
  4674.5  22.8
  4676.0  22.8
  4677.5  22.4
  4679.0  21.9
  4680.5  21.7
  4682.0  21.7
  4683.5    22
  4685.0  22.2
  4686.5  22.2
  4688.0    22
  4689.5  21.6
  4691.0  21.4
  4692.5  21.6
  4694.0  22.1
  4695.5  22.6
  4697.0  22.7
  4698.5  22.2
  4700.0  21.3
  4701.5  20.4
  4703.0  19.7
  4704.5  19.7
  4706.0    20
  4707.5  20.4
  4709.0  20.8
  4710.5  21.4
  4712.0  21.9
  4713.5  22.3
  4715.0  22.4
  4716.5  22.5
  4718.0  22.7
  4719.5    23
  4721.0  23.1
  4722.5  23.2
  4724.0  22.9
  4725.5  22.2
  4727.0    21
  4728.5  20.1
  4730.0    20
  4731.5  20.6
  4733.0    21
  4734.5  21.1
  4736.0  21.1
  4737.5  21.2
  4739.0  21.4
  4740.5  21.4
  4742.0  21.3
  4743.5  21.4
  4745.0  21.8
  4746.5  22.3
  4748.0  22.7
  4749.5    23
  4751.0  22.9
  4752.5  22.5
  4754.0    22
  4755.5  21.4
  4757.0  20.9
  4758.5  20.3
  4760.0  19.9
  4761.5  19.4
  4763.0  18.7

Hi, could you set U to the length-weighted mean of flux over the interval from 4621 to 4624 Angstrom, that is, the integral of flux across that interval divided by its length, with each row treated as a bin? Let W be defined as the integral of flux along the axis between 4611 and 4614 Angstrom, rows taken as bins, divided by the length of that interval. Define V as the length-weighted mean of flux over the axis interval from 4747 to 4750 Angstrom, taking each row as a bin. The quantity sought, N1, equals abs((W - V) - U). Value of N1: 21.6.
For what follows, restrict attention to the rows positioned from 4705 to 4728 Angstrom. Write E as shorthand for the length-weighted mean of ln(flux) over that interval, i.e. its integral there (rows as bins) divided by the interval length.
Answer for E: 3.087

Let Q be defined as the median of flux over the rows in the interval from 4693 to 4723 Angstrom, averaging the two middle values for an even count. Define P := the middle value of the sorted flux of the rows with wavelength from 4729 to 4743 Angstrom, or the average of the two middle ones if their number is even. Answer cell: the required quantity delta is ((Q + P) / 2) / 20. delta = 1.08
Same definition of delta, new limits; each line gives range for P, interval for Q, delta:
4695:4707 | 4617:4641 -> 1.09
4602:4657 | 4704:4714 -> 1.09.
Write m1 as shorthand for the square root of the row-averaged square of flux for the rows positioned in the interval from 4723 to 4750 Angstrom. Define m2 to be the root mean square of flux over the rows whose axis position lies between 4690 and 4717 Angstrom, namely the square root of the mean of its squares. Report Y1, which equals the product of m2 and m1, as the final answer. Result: 461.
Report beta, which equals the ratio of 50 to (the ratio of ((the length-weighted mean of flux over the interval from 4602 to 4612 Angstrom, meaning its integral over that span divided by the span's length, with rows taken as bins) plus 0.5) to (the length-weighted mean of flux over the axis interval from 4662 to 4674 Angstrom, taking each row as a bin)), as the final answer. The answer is 45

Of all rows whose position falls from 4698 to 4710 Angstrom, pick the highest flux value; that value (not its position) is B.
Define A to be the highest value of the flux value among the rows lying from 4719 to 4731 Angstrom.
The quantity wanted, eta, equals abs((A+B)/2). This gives 22.7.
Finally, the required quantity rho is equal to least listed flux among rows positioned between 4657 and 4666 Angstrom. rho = 20.7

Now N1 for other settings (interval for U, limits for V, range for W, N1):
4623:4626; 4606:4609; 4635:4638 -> 23.3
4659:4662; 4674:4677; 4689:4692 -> 26.3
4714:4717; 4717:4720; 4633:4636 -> 22.1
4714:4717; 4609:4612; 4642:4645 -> 25.1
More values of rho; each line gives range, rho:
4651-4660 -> 21.8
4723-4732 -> 20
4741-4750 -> 21.3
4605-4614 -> 23.1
